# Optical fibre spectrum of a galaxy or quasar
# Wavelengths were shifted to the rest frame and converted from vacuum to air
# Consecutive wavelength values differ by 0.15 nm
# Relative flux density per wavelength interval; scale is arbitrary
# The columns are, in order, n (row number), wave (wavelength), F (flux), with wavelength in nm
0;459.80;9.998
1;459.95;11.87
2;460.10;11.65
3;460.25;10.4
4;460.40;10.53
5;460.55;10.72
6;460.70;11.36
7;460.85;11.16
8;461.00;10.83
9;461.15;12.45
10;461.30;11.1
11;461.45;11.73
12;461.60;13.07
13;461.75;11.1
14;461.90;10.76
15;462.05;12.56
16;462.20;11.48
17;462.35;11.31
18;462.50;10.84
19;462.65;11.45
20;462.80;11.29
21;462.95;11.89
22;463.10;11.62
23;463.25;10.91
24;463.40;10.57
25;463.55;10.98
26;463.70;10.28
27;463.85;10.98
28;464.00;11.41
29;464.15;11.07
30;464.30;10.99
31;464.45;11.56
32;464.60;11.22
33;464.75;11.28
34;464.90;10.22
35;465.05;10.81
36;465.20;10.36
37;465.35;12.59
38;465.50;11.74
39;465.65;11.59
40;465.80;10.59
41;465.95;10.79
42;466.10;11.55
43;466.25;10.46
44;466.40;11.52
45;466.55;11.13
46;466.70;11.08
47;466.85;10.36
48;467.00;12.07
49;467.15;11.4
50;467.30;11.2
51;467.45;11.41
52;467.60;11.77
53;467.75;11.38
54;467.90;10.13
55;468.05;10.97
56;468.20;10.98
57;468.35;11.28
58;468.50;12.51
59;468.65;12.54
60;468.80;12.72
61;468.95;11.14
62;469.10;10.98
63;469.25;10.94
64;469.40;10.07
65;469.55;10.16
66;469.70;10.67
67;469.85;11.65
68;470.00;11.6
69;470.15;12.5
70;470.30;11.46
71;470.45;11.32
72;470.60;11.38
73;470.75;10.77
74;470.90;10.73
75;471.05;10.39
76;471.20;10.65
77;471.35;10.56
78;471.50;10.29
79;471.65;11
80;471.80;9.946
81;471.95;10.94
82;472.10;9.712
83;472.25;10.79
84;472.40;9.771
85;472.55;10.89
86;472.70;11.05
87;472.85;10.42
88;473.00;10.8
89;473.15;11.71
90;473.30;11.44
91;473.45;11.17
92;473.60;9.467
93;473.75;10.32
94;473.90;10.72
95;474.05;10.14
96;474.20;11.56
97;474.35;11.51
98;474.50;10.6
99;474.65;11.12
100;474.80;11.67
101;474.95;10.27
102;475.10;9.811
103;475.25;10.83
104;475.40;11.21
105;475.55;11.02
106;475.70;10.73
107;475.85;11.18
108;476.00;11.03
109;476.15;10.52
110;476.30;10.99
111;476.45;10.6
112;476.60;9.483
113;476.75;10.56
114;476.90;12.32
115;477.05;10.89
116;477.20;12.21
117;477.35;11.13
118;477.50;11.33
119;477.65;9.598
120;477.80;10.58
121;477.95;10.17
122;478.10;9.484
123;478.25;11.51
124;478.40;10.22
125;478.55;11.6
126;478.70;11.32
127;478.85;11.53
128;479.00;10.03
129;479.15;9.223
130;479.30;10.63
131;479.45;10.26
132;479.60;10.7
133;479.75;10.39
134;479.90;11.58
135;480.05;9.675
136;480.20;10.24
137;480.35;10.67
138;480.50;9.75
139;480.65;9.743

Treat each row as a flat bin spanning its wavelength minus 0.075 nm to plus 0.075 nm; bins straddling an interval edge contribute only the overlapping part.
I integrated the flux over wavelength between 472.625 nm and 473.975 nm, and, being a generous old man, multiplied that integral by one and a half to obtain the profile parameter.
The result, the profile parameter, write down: 21.8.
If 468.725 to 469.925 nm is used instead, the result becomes 19.9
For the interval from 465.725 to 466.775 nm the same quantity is 17.4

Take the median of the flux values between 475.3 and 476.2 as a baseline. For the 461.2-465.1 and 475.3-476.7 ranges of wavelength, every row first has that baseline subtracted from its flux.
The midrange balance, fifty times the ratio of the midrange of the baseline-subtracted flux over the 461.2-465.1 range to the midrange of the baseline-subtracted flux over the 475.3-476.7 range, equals -46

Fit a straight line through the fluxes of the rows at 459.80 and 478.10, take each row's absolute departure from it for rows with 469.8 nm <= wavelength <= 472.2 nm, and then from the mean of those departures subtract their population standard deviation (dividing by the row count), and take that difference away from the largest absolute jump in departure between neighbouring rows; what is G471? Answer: 0.65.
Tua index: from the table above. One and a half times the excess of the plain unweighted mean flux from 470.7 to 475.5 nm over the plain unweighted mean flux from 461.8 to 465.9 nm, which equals -0.75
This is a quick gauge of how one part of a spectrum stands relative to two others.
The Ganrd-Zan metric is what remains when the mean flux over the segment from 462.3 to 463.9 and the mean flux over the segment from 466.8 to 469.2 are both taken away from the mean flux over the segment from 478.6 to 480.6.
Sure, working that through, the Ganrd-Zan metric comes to -12.07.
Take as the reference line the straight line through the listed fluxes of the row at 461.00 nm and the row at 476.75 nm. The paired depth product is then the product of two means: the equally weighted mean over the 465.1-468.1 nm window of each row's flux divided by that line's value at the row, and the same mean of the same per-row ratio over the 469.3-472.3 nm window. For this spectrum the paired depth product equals 1.06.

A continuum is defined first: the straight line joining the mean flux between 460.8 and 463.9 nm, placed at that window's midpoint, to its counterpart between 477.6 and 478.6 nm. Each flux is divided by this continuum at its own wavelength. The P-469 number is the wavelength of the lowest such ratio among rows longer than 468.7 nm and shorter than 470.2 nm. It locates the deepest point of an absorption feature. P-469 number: 469.40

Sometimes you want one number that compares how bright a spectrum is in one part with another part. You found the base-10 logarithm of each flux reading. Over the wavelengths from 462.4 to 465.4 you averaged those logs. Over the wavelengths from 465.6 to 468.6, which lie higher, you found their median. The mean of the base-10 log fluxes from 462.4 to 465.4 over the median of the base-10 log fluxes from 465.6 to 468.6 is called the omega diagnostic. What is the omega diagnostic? 0.995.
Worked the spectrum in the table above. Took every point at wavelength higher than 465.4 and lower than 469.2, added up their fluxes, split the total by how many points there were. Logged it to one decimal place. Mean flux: 11.3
